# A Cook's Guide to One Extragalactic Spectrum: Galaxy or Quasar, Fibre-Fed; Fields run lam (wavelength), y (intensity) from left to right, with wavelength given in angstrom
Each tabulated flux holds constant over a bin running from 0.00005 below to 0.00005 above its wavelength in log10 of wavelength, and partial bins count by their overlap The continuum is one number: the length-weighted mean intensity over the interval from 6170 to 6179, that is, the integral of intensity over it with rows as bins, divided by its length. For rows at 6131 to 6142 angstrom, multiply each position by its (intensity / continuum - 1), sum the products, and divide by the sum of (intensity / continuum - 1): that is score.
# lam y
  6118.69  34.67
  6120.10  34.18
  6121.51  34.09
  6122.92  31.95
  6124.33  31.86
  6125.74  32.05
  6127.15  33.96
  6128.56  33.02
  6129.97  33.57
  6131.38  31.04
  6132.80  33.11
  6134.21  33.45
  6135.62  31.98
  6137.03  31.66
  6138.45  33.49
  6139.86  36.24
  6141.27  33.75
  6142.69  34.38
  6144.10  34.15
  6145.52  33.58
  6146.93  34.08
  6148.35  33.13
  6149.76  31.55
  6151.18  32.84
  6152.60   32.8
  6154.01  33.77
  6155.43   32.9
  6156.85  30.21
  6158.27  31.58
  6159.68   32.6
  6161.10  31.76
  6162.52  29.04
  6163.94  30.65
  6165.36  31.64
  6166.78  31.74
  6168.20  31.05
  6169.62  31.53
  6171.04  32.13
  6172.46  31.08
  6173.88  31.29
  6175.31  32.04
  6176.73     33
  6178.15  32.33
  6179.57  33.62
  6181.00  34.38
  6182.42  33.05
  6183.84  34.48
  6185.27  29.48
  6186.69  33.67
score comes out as 6139.1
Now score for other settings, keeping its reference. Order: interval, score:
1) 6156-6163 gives 6160.3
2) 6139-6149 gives 6143.2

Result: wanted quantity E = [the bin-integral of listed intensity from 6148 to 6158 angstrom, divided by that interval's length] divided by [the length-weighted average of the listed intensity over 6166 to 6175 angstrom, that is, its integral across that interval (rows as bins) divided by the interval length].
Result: 1.03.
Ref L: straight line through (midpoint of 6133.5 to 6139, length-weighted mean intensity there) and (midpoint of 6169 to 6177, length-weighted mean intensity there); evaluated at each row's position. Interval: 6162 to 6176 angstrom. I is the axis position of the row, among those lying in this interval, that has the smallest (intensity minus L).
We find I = 6162.52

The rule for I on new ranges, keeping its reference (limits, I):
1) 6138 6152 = 6149.76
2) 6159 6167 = 6162.52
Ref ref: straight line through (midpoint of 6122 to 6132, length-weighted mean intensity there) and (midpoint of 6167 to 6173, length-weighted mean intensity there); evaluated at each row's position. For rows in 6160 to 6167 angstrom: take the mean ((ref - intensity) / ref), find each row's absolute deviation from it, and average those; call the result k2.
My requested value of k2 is 0.029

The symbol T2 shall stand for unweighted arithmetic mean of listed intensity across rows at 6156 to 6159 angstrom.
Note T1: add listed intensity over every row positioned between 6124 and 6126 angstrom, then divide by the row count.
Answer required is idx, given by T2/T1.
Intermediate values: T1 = 32.0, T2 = 30.9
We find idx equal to 0.97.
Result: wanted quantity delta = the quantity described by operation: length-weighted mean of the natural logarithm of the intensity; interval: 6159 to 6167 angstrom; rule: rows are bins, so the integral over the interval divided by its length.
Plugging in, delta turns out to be 3.44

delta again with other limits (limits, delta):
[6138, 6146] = 3.54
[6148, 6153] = 3.48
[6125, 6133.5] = 3.49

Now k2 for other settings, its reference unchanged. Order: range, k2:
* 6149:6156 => 0.016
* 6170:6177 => 0.019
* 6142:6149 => 0.012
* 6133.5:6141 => 0.039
